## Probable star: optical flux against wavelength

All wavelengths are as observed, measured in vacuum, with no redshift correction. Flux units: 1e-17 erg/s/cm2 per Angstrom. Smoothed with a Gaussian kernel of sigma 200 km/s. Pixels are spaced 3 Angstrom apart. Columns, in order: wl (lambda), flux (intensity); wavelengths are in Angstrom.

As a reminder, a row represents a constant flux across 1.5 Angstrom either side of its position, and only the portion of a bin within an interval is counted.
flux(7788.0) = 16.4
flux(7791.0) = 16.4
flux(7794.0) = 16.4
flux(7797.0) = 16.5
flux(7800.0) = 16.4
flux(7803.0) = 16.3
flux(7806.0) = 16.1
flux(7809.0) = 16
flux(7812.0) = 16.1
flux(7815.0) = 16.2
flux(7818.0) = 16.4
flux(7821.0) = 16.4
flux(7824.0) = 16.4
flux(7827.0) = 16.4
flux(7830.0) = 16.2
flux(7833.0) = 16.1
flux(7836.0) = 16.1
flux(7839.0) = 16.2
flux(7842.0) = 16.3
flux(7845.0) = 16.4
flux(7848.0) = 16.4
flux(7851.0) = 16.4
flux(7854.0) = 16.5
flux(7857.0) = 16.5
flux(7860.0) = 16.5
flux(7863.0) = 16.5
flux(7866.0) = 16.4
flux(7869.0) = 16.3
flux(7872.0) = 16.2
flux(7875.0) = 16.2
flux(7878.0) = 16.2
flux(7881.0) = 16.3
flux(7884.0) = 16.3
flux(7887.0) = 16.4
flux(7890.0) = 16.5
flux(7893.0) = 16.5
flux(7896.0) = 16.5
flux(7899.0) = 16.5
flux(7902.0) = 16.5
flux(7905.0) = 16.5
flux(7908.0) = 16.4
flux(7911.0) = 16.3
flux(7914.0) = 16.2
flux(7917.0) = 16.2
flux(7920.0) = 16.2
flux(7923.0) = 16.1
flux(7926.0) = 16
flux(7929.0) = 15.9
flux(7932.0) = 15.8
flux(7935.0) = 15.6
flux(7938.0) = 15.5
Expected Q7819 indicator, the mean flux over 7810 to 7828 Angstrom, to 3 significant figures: 16.3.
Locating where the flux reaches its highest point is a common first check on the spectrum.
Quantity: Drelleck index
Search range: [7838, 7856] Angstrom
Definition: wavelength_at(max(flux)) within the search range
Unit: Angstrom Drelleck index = 7854.0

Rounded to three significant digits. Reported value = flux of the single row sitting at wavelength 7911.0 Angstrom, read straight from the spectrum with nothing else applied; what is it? 16.3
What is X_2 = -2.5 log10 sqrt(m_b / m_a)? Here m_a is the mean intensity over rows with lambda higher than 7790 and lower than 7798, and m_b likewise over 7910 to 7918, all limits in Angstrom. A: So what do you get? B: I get 0.007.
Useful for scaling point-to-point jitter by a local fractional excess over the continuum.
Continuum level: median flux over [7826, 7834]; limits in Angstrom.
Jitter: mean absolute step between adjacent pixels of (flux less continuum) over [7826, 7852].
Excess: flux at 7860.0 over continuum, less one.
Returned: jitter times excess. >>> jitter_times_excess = 0.0014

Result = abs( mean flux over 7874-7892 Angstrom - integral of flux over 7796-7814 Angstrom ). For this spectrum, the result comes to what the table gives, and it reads 276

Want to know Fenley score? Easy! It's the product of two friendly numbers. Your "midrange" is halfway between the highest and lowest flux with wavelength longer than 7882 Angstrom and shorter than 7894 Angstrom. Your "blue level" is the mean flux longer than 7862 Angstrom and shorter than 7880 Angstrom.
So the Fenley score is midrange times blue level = 267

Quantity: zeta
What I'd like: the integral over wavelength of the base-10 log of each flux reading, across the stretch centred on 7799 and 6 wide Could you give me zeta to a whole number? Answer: 7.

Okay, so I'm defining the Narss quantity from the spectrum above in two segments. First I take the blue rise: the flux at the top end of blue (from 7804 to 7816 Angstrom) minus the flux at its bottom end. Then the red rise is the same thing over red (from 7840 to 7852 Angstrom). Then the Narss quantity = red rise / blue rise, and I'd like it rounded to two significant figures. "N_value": 1.0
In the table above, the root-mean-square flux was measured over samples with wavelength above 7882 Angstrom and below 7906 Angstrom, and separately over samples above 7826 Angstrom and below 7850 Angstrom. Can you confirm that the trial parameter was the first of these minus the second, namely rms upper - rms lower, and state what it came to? 0.20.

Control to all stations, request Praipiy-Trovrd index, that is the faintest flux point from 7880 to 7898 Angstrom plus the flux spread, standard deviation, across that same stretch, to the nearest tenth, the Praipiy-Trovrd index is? 16.4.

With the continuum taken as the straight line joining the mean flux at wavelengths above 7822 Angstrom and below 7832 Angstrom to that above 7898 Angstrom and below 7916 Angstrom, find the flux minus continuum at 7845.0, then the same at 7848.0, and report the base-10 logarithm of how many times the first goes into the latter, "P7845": -0.02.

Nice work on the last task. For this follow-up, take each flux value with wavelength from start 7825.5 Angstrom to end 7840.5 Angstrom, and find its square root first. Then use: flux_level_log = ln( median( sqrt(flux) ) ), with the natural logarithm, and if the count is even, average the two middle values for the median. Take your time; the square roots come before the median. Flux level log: 1.39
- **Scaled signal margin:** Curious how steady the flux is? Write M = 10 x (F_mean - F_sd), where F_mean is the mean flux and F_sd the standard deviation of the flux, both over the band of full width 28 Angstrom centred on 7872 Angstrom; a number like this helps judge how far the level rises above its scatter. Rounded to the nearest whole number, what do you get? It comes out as 162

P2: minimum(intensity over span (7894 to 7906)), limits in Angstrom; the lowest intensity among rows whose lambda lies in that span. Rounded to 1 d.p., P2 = 16.5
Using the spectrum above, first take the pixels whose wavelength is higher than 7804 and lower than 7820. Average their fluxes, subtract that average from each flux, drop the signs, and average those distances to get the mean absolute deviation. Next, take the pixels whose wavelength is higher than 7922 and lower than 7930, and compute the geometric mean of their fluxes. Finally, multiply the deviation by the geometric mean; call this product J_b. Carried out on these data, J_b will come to 1.8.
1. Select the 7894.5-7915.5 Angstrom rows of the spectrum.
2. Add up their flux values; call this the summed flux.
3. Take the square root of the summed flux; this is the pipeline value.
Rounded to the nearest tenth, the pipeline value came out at 10.7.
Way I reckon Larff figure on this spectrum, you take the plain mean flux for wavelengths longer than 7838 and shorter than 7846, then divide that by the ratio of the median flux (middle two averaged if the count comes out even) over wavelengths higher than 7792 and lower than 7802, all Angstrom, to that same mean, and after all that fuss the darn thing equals 16.2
